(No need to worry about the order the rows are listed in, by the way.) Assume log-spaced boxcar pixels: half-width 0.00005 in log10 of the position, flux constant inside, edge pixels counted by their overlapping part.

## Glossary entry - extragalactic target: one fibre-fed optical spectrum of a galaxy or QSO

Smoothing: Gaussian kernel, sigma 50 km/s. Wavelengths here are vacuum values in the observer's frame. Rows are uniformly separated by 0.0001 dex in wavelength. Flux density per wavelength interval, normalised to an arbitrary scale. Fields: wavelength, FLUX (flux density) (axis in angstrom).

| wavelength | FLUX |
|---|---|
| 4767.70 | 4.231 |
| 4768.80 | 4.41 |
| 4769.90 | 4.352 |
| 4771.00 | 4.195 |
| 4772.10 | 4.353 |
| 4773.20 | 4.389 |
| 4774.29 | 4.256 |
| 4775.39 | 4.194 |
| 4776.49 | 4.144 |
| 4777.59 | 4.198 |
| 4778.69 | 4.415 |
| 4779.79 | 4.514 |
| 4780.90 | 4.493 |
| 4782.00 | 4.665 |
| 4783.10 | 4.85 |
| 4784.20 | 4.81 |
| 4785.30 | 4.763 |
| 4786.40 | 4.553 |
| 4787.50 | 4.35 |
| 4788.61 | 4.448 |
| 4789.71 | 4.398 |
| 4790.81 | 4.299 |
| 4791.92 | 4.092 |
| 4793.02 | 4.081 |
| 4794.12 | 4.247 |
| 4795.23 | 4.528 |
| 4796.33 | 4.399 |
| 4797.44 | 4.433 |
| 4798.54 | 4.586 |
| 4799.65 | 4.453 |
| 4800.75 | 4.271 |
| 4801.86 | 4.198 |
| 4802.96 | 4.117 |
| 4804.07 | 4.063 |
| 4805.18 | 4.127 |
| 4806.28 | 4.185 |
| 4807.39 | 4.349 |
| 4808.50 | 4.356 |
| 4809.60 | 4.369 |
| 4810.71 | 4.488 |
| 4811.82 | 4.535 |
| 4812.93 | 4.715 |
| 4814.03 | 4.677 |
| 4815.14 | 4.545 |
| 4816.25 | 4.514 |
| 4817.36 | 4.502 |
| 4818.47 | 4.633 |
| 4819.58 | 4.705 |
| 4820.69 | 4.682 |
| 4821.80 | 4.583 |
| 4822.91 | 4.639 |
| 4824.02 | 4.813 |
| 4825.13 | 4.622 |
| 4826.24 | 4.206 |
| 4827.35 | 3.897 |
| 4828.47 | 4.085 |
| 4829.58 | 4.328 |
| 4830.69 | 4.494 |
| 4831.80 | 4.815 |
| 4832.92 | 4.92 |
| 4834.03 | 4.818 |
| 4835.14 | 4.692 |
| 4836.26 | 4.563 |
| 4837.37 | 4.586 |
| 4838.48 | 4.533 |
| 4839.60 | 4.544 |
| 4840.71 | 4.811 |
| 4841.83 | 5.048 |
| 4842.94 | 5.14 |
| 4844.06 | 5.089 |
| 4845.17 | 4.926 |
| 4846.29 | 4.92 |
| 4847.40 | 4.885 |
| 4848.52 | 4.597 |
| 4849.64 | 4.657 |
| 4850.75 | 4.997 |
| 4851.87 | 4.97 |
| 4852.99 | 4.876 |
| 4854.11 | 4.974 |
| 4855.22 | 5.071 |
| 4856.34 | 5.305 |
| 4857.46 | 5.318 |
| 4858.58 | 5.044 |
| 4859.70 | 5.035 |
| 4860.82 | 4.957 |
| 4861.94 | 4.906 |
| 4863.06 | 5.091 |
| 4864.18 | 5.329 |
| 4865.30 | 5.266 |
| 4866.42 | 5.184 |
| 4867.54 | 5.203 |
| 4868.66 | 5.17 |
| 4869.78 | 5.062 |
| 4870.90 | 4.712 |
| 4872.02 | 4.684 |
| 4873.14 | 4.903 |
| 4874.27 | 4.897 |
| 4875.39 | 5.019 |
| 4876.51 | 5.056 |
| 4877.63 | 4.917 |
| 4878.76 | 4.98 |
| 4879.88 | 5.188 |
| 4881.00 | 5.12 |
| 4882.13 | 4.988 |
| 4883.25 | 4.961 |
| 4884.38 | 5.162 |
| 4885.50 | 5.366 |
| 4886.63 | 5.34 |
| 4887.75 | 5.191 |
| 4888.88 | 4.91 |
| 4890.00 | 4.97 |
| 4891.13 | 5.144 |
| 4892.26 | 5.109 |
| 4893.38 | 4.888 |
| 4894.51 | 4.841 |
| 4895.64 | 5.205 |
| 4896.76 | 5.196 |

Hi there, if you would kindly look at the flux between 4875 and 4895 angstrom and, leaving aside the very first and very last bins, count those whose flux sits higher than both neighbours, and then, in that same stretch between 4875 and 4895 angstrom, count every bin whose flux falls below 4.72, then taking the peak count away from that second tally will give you -4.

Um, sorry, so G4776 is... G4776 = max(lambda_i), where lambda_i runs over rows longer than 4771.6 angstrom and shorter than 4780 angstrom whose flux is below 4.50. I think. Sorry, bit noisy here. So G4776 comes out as 4778.69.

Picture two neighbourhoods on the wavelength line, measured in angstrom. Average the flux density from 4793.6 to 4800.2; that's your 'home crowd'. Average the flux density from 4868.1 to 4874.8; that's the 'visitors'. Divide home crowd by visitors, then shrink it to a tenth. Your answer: 0.091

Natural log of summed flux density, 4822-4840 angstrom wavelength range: 4.28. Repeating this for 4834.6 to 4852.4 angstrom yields 4.34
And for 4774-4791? 4.27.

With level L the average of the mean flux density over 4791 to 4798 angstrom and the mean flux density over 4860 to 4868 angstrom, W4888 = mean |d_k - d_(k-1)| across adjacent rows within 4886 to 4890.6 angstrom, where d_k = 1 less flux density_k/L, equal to 0.035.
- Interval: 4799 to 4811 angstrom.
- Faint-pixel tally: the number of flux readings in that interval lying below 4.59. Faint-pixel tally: 11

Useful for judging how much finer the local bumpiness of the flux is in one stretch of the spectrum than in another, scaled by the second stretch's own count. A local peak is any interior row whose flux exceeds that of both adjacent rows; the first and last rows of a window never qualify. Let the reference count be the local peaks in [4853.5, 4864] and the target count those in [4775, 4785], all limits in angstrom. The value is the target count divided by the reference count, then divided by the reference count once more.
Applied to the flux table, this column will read 2.0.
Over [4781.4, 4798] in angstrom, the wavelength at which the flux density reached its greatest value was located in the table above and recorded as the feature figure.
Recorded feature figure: 4783.10 angstrom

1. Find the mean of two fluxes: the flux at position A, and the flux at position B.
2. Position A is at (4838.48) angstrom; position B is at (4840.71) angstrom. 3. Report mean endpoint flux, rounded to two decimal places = 4.67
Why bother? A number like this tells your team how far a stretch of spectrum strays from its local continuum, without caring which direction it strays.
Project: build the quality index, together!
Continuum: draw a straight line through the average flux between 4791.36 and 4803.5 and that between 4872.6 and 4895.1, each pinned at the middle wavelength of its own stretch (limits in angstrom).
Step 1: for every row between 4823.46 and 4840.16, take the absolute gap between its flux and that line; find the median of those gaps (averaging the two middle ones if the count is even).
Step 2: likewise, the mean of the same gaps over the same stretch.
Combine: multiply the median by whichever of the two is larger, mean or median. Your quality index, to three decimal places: 0.044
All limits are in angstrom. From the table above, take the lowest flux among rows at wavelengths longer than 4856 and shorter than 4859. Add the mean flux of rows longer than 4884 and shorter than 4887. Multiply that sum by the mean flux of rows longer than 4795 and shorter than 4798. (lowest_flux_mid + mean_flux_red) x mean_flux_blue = 46.0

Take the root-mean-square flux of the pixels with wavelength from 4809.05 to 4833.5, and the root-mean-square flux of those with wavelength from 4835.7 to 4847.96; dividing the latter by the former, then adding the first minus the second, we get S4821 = 0.777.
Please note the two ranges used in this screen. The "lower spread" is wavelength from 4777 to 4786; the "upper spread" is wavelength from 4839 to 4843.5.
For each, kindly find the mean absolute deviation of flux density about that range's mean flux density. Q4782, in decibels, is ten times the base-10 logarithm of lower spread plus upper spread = -4.07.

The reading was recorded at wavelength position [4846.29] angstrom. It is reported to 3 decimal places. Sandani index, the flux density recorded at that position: 4.920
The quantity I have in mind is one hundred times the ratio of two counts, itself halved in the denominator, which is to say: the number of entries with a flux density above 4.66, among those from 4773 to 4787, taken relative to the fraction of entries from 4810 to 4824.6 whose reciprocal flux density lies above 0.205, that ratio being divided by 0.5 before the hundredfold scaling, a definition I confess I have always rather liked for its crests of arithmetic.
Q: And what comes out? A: 800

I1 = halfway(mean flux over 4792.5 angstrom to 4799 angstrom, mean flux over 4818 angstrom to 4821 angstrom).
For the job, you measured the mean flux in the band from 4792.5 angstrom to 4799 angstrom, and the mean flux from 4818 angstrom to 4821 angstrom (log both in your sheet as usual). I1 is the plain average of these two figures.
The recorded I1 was 4.53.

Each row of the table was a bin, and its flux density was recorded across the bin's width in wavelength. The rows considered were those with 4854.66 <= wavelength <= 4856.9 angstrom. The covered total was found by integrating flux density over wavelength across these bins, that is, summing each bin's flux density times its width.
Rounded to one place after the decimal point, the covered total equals 11.6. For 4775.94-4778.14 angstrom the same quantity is 9.2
